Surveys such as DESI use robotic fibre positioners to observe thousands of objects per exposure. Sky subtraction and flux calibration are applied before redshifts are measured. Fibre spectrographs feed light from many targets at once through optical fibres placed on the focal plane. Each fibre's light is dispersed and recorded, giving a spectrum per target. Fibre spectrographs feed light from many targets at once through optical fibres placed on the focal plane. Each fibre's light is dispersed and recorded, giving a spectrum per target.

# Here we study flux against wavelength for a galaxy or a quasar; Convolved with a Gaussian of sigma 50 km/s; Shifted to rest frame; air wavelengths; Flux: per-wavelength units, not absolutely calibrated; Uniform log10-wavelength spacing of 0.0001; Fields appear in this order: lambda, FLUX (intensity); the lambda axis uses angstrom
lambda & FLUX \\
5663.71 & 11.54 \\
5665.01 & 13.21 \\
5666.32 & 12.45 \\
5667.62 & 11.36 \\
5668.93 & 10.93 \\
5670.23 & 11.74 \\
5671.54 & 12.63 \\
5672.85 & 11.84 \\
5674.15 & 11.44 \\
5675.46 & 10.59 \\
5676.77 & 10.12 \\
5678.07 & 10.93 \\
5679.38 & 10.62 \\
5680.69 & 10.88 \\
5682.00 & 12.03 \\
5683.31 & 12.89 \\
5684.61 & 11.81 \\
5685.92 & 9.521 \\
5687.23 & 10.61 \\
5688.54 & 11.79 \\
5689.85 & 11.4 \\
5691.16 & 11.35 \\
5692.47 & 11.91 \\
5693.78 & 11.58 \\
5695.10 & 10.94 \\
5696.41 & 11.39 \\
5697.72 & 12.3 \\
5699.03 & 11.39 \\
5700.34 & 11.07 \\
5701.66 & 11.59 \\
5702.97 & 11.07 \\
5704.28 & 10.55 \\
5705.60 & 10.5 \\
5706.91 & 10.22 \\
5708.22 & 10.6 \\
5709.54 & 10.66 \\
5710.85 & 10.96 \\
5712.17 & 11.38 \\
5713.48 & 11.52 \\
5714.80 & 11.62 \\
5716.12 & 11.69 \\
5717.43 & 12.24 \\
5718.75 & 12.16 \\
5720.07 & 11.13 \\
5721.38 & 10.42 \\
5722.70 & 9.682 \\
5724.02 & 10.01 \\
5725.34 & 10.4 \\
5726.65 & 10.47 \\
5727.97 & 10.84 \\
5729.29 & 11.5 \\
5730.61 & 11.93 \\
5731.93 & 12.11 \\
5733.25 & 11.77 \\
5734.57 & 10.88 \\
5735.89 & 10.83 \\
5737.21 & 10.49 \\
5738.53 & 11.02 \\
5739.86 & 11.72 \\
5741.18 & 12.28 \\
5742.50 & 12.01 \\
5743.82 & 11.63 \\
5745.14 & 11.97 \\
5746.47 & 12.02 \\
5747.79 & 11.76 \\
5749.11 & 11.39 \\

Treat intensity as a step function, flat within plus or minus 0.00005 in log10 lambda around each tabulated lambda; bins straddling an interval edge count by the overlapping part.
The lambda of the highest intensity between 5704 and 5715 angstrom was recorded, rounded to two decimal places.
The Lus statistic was 5714.80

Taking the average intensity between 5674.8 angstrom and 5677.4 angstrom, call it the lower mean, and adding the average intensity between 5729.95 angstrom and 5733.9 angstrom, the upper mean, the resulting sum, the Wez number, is 22.3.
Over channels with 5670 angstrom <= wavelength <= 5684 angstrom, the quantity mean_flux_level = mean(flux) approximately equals 11.4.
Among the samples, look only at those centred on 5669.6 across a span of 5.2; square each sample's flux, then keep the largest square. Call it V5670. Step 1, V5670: 160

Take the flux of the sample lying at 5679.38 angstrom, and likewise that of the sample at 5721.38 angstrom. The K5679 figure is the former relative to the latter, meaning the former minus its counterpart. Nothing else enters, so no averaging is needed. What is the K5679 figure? 0.2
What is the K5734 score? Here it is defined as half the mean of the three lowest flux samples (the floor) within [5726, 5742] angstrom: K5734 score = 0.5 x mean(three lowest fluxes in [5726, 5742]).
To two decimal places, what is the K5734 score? 5.30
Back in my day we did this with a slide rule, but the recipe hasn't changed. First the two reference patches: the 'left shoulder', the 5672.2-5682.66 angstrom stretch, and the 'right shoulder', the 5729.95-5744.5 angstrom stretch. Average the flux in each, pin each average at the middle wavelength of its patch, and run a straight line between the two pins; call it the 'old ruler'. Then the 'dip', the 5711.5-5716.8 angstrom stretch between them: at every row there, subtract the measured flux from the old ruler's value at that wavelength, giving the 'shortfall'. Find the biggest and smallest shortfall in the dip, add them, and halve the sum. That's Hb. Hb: -0.2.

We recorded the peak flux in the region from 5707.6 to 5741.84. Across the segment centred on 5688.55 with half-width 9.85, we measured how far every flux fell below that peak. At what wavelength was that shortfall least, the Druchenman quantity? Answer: 5683.31 angstrom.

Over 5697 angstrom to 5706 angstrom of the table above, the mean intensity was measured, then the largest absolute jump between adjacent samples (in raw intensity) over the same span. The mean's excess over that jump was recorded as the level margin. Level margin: 10.3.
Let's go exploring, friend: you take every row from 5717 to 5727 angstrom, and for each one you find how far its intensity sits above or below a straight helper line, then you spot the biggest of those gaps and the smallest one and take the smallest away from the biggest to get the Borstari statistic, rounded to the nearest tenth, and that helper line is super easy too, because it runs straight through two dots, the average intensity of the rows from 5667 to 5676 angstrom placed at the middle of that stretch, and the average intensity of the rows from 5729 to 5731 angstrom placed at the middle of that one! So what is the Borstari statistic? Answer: 2.6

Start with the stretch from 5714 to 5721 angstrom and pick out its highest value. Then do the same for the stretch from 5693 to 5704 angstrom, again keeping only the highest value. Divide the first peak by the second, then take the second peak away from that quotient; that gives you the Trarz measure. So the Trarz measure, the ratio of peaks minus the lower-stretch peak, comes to -11.30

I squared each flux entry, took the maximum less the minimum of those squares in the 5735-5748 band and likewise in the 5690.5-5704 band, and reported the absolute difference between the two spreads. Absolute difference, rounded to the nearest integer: 9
